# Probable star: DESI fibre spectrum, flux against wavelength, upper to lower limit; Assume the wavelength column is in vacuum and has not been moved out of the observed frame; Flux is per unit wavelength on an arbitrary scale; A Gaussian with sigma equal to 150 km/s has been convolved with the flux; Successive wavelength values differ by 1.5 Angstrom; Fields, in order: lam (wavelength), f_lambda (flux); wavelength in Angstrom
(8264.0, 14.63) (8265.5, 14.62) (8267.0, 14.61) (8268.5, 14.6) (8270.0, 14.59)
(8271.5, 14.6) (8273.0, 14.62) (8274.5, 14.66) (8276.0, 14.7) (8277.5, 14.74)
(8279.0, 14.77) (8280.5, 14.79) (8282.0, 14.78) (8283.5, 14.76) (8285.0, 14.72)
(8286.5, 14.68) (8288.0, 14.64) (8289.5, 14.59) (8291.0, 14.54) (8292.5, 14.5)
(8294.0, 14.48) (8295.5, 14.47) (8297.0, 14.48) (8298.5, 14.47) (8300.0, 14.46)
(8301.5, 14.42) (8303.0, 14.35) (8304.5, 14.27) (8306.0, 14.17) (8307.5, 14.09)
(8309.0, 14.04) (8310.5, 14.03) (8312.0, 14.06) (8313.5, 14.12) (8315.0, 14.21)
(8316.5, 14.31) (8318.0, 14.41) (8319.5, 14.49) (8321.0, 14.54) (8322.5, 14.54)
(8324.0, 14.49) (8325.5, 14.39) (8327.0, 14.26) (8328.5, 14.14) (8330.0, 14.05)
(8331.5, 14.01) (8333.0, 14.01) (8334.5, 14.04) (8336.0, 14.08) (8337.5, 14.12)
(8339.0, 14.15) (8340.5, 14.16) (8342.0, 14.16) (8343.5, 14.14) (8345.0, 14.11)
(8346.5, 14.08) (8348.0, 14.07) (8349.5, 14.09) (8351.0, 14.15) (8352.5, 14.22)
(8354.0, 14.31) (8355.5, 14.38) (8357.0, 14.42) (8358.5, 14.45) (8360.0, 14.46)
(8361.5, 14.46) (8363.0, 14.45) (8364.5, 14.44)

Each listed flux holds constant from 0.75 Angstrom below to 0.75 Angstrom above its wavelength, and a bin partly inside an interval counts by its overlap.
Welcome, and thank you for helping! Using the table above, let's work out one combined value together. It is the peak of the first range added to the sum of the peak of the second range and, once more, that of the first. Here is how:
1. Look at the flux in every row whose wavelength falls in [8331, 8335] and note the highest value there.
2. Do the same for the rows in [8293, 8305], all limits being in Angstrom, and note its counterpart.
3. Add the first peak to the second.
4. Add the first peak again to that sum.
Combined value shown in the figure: 42.6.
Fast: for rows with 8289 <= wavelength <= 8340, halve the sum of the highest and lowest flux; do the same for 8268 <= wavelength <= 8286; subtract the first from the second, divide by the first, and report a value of 0.027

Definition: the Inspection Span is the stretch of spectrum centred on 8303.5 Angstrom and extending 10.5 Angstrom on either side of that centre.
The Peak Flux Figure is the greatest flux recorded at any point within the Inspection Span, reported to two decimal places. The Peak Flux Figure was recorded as 14.48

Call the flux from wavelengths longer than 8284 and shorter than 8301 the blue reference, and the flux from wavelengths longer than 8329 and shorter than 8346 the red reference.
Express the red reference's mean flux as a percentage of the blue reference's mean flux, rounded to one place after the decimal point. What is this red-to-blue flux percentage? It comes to 96.9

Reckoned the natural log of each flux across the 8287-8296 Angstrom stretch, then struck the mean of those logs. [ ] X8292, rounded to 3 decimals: 2.677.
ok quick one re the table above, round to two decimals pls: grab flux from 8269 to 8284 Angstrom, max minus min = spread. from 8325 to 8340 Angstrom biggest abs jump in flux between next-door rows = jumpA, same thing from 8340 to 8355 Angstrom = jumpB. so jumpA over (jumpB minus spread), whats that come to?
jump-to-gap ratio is -1.18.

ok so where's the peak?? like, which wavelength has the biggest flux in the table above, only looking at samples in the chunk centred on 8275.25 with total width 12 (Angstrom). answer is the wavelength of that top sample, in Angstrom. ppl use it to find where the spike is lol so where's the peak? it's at 8280.5 Angstrom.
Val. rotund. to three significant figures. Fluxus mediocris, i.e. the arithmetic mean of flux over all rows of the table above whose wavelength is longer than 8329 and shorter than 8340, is 14.1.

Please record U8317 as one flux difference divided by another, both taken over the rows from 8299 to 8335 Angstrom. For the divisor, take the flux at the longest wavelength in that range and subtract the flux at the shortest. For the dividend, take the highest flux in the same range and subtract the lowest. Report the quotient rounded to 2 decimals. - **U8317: -1.26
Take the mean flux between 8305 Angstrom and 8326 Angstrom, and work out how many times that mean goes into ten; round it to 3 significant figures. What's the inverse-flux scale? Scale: 0.700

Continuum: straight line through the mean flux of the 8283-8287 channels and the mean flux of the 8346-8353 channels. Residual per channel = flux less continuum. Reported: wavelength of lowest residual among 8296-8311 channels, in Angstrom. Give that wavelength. 8309.0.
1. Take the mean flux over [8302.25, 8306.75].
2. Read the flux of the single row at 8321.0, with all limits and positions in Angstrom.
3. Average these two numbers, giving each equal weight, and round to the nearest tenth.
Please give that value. 14.4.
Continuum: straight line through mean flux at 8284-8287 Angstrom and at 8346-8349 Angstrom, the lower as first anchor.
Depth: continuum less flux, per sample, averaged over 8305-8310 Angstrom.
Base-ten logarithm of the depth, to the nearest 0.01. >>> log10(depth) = -0.42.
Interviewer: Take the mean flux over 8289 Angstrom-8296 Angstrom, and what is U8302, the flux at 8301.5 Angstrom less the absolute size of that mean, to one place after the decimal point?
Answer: -0.1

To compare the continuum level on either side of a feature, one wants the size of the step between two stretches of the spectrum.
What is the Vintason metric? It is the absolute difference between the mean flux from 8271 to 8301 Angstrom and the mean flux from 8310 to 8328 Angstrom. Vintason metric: 0.30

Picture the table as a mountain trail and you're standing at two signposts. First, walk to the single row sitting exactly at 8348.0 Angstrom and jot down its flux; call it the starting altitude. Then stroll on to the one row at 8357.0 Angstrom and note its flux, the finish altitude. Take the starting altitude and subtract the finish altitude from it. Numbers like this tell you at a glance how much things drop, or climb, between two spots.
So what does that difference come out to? -0.35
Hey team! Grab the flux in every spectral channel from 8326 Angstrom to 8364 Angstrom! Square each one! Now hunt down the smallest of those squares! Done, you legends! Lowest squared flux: 196.3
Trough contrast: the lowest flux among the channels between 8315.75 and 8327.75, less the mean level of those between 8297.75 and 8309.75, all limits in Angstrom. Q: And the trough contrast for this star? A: 0.0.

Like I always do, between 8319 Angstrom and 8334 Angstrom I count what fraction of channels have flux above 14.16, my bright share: 0.60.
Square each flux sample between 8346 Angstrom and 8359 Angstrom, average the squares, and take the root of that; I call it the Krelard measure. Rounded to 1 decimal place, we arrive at 14.2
